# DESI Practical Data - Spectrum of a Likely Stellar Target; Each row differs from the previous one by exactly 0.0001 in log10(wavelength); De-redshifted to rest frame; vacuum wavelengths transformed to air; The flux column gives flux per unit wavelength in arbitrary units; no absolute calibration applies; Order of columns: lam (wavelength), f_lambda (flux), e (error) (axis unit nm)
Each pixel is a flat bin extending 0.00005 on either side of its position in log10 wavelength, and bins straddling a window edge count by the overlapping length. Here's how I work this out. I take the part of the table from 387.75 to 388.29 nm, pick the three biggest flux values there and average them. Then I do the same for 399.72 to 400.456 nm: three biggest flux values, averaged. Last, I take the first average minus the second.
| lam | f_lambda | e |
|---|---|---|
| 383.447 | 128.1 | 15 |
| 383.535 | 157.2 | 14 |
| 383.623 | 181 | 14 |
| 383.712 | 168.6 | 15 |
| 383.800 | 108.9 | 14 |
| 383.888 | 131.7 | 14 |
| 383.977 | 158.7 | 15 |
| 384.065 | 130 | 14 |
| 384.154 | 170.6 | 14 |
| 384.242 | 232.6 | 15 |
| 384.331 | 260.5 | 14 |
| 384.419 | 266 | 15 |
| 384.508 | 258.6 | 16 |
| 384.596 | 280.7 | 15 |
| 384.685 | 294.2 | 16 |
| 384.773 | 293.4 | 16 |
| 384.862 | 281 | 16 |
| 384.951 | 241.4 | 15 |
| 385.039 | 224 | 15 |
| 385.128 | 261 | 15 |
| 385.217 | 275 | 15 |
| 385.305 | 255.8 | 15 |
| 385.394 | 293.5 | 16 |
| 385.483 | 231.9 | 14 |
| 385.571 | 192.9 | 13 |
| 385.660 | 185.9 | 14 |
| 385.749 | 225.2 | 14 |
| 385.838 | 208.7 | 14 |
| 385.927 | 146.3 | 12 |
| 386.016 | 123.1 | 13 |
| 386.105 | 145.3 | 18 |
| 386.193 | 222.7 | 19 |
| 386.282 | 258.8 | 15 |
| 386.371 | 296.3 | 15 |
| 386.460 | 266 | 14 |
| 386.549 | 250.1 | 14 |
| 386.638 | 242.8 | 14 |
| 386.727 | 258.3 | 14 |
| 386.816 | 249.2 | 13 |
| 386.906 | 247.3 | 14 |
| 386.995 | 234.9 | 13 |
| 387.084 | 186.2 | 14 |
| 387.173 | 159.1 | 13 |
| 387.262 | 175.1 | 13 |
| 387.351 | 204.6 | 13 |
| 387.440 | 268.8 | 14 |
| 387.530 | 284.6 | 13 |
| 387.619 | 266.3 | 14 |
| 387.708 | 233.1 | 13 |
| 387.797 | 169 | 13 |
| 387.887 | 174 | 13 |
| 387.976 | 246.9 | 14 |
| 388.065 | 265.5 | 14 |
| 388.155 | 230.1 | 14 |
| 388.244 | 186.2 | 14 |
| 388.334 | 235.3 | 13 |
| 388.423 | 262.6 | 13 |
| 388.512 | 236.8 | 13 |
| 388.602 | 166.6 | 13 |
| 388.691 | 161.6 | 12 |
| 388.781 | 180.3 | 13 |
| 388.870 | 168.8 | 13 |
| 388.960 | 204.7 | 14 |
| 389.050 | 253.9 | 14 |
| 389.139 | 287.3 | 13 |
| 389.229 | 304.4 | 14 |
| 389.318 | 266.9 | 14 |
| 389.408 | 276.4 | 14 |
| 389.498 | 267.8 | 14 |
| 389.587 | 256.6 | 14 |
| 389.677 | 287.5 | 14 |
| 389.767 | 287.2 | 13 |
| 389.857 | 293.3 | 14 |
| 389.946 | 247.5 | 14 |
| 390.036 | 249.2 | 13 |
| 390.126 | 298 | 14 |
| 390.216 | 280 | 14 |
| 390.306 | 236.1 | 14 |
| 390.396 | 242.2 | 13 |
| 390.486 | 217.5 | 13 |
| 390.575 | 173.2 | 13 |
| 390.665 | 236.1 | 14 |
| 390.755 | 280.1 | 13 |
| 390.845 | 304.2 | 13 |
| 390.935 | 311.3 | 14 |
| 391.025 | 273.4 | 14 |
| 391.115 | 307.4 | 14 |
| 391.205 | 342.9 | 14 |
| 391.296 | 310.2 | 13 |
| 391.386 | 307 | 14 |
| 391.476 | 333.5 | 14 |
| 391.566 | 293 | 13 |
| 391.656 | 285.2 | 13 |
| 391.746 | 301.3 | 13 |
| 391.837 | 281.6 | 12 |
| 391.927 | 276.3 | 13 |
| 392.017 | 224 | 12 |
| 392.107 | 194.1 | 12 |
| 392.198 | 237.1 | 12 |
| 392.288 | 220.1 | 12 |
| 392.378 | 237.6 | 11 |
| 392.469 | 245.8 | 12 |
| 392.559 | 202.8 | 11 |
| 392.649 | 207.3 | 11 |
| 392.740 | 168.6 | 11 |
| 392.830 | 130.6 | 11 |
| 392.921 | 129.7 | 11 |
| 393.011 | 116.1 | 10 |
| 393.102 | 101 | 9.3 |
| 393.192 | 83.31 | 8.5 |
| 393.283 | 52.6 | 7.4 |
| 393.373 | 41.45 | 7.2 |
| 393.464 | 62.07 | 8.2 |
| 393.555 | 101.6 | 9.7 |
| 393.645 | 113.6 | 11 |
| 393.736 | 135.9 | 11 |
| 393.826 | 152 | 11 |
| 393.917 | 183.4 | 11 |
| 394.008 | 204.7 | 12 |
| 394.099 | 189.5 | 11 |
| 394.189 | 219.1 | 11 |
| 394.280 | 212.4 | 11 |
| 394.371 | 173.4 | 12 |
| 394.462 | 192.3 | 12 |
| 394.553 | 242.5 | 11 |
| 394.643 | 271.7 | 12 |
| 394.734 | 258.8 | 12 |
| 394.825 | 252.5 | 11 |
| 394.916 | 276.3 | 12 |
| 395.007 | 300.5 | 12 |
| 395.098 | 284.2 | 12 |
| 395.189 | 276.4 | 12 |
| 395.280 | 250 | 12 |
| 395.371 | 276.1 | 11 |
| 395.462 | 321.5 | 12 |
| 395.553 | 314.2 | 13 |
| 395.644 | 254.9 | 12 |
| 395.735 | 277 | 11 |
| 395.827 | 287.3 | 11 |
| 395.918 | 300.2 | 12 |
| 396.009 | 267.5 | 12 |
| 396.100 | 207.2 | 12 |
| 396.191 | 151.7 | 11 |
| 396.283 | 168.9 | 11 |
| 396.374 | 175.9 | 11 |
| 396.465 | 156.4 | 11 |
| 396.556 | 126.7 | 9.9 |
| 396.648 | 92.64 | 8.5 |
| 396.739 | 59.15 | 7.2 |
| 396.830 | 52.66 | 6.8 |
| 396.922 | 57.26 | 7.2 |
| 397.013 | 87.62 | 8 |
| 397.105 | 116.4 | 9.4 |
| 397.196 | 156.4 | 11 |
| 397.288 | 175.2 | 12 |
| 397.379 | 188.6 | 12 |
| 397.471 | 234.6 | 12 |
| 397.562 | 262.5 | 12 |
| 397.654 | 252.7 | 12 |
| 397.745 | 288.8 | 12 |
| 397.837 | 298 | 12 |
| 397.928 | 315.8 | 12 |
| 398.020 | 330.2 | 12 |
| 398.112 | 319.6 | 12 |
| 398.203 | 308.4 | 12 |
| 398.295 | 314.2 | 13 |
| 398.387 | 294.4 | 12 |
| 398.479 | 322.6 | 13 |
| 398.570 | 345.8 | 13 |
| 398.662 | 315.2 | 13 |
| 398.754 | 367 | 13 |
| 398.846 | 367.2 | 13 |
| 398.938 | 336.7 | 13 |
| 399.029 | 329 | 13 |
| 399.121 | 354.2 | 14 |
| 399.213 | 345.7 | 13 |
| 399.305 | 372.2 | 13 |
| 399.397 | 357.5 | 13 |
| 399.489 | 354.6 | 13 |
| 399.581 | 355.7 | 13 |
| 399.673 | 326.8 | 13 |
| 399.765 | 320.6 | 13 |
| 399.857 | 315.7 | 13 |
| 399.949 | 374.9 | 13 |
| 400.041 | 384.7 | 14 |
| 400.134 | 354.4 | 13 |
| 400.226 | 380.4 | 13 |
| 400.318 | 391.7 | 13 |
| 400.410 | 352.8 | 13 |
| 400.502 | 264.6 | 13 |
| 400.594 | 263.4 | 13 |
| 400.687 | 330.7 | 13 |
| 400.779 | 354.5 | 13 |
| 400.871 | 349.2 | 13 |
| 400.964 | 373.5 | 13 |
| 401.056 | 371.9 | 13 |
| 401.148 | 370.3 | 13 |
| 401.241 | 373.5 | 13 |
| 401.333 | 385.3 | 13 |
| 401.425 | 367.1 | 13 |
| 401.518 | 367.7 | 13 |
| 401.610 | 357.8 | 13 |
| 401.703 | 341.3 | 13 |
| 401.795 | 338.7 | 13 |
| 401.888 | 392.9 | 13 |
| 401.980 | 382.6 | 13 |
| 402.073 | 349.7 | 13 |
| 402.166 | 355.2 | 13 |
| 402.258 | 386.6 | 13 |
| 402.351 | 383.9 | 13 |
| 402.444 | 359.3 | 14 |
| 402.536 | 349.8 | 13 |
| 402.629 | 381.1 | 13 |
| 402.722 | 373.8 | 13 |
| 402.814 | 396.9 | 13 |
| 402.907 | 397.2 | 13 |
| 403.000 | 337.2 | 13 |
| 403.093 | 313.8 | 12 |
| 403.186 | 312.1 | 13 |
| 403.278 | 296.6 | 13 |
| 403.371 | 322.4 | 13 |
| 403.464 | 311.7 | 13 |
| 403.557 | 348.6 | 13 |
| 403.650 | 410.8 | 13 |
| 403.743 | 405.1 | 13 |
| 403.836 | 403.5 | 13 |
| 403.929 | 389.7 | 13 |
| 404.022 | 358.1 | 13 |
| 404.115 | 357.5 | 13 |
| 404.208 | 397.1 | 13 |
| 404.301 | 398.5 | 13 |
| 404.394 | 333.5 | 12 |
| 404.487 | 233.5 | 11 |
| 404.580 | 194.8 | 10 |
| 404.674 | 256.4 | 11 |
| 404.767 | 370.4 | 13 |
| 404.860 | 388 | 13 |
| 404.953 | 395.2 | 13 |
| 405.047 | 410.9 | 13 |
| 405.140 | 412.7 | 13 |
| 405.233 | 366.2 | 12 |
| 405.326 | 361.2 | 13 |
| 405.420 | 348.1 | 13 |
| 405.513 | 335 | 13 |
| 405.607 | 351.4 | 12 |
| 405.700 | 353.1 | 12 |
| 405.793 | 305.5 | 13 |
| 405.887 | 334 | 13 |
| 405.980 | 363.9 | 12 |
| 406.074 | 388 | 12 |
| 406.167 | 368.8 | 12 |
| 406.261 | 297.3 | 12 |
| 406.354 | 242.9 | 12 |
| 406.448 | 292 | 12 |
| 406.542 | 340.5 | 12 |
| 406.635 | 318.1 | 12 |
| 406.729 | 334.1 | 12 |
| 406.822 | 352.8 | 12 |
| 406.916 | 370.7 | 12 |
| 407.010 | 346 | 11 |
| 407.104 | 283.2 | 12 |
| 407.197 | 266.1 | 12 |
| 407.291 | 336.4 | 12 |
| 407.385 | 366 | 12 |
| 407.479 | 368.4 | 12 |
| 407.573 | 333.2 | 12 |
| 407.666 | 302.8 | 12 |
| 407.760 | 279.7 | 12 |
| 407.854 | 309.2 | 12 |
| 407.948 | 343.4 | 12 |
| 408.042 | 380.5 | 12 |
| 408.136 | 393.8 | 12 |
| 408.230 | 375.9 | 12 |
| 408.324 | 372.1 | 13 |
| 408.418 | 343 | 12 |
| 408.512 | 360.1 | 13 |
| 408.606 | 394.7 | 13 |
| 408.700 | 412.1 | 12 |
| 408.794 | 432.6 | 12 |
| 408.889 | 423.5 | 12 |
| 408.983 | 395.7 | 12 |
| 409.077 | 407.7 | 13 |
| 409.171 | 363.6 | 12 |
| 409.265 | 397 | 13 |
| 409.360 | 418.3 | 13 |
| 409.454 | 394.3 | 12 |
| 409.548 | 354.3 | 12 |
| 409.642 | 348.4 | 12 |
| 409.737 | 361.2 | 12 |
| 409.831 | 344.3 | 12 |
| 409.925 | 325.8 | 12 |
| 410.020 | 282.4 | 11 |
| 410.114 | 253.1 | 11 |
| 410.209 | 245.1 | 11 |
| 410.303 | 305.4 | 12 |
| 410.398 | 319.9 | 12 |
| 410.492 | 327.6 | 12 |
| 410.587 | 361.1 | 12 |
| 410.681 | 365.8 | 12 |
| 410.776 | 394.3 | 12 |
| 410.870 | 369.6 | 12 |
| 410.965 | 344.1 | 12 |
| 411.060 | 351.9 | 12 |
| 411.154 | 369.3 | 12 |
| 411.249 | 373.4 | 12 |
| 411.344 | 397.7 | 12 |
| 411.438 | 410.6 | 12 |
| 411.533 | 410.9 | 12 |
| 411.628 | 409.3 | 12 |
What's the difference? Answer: -138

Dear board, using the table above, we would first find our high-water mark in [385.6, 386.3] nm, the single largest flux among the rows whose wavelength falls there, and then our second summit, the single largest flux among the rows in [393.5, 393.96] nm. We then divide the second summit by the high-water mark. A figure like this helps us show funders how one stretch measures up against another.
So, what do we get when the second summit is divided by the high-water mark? 0.71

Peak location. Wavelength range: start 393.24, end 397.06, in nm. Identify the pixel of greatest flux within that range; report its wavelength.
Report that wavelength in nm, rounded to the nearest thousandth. 395.462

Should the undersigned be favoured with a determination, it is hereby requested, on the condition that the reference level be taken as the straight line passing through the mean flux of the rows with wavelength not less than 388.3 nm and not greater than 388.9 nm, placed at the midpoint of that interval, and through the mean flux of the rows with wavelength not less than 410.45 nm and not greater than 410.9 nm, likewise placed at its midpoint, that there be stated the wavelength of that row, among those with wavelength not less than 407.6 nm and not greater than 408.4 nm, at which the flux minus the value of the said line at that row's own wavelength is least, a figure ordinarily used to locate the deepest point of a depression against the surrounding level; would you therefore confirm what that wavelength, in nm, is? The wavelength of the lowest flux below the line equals 407.760 nm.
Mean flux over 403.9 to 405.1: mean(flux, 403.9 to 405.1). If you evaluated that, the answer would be 345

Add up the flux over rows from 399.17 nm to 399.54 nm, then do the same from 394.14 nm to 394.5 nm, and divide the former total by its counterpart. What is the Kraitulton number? 1.8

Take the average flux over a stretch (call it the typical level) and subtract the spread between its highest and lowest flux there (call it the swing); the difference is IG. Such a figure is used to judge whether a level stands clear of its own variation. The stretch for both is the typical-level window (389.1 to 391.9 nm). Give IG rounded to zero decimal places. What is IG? 109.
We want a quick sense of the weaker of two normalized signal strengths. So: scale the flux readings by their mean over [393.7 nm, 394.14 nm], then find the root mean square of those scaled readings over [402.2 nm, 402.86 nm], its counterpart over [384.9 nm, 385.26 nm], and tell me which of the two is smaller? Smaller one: 1.45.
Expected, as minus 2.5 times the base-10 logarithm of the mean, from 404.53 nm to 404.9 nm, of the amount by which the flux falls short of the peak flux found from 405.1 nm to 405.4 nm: -5.1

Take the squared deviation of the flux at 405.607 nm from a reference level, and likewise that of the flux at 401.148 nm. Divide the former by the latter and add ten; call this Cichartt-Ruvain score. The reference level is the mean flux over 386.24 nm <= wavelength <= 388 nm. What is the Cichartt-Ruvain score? 10.7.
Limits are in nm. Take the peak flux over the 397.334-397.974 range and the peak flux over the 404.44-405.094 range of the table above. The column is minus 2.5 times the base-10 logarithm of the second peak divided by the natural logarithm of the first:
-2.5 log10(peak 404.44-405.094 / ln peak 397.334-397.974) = -4.63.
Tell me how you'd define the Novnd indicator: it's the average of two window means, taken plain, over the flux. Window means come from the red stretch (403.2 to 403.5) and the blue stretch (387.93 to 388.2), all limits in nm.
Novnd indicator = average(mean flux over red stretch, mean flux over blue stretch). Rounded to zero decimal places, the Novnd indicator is 279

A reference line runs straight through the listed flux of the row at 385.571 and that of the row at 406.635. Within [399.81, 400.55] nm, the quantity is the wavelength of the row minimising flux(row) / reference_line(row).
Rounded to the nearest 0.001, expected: 400.502 nm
